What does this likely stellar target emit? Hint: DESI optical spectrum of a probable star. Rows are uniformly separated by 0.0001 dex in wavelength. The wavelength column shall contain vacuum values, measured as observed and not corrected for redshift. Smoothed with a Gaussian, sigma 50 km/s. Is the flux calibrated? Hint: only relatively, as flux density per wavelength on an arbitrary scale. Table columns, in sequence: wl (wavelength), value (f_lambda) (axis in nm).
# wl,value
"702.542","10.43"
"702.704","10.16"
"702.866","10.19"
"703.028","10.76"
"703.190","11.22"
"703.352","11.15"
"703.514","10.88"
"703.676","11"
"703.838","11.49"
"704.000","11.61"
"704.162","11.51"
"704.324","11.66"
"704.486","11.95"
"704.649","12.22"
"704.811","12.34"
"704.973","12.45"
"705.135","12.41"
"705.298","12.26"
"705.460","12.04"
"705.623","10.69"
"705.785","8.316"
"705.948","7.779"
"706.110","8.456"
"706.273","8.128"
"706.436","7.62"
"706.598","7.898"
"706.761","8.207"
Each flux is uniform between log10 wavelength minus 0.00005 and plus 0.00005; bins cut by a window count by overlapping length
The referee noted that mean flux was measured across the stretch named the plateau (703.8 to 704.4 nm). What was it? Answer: 11.6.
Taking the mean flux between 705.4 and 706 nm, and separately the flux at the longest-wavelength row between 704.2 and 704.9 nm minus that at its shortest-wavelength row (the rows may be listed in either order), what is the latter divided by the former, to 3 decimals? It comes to 0.070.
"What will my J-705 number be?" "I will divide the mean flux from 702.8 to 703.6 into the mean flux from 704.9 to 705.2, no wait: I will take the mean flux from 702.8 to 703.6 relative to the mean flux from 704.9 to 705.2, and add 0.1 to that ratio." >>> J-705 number 0.972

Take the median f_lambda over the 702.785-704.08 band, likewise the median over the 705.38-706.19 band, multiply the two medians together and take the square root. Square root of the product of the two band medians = 9.7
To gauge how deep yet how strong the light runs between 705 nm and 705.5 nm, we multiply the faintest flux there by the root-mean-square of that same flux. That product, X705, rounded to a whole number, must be 147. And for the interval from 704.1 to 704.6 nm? 135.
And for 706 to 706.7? 61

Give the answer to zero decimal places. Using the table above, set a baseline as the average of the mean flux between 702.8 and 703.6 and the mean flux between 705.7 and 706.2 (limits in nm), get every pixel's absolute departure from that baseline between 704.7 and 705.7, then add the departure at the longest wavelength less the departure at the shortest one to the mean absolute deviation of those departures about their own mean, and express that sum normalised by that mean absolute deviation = -3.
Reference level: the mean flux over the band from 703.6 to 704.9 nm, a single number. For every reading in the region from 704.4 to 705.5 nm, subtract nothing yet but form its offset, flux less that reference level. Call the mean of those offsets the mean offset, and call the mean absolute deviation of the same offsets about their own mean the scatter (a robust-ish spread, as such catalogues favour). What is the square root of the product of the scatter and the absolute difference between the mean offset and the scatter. 0.2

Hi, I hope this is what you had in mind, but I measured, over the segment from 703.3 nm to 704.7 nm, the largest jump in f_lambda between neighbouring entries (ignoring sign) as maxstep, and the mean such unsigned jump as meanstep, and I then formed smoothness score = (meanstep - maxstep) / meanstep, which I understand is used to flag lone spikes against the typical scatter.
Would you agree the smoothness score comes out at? -1.2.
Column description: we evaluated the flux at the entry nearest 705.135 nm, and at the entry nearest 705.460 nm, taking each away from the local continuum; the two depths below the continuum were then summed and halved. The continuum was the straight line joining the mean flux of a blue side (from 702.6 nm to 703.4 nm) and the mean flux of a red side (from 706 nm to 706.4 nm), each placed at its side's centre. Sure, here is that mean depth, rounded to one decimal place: -3.3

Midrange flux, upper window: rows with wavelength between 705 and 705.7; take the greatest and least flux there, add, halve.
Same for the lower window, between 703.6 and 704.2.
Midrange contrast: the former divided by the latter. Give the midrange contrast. 1.02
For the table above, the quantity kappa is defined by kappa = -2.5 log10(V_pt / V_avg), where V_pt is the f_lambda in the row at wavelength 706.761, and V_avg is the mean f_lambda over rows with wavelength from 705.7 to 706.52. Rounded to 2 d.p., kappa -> -0.02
